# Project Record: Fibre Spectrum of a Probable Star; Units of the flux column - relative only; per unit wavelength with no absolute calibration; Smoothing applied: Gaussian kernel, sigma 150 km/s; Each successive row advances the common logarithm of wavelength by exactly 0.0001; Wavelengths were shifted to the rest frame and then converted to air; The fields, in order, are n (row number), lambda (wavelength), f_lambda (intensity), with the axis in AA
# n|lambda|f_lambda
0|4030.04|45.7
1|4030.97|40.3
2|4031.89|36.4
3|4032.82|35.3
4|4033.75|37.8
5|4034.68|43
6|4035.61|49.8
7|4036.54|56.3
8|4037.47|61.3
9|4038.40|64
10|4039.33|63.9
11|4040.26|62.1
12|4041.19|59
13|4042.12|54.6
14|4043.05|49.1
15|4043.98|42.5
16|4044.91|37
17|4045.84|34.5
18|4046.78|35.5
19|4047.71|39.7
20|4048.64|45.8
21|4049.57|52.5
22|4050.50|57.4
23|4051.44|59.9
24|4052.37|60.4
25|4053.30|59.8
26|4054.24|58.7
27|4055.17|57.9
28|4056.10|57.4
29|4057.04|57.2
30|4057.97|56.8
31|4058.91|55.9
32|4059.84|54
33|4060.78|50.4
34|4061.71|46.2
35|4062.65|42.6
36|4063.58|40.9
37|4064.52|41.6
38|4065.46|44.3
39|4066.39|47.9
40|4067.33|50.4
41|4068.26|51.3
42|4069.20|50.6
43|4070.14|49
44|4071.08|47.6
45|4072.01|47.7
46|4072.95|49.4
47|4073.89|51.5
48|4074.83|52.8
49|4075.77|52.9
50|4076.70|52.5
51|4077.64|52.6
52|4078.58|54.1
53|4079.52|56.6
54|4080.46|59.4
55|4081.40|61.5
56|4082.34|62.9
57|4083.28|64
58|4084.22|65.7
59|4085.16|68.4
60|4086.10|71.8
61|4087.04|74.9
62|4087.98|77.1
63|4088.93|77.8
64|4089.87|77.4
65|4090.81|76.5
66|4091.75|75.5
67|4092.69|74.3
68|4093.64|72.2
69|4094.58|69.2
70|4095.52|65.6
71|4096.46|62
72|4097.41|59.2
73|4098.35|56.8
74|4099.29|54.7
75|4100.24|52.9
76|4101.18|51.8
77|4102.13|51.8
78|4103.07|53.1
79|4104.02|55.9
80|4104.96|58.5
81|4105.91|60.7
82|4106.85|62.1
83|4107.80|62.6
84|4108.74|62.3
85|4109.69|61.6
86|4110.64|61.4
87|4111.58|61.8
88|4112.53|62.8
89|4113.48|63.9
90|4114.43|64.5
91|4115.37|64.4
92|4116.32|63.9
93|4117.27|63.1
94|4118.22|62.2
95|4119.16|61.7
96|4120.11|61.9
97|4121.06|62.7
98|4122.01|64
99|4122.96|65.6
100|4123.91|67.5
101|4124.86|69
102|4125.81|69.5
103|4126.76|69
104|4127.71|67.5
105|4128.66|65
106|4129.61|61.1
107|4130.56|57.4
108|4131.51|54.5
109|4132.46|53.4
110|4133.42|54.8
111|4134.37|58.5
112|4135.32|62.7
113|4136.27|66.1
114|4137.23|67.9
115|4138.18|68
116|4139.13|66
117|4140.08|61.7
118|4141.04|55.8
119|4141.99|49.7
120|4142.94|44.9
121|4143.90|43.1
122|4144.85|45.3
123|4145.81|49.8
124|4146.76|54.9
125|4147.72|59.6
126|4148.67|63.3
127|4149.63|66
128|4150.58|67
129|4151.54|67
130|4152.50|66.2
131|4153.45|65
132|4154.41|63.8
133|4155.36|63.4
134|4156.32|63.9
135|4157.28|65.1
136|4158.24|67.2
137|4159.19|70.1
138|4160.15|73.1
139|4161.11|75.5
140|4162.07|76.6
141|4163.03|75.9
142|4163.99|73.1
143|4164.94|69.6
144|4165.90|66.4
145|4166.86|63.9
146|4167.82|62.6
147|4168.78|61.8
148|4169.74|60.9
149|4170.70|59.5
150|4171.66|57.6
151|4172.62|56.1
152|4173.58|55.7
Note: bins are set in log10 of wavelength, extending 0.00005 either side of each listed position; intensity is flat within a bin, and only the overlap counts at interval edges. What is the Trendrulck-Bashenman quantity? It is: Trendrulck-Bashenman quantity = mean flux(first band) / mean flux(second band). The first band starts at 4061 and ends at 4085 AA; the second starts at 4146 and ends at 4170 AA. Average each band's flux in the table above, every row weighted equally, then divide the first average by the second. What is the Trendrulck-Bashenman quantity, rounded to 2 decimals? 0.78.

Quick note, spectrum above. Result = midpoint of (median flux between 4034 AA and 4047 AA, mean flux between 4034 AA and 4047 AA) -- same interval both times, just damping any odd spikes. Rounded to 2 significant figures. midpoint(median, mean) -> 52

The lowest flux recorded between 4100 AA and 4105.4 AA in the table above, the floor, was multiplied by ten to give 518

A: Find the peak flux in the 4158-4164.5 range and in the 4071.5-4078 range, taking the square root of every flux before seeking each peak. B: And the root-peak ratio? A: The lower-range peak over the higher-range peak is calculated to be 0.83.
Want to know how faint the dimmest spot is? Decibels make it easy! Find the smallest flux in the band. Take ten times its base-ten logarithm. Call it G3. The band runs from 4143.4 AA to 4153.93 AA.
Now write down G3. 16.3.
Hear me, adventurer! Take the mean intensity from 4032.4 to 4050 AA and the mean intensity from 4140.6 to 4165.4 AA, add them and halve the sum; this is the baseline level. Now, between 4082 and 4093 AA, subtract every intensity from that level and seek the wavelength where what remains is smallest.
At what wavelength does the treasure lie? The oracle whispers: 4088.93 AA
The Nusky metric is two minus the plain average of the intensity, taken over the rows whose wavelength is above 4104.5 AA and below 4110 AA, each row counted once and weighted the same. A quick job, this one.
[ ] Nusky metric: -59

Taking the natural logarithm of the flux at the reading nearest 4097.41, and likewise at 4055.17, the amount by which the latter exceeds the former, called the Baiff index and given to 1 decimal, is 0.0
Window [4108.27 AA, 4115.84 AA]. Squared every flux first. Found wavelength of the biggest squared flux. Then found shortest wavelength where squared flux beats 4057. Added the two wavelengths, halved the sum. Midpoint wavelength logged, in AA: 4114.0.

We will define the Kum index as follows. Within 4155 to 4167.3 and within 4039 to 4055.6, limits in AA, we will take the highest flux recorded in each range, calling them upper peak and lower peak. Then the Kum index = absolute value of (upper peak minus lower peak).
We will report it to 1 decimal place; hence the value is 12.7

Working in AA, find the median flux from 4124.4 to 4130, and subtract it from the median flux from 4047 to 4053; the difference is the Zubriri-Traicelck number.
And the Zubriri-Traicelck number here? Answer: -13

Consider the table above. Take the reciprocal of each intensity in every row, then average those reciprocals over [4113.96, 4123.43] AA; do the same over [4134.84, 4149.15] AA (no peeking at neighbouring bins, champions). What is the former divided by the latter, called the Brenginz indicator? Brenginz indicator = 0.88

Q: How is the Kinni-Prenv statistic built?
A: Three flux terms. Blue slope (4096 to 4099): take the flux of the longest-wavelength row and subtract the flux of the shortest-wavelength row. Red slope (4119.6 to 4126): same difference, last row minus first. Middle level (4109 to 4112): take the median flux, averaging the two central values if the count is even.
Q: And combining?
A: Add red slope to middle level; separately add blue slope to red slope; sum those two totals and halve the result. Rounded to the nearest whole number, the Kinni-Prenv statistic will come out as 36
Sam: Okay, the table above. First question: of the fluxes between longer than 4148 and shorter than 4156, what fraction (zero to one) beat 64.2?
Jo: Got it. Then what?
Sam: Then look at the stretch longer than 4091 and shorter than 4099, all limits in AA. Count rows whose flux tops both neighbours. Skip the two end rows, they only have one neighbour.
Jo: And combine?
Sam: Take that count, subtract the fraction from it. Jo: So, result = -0.6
